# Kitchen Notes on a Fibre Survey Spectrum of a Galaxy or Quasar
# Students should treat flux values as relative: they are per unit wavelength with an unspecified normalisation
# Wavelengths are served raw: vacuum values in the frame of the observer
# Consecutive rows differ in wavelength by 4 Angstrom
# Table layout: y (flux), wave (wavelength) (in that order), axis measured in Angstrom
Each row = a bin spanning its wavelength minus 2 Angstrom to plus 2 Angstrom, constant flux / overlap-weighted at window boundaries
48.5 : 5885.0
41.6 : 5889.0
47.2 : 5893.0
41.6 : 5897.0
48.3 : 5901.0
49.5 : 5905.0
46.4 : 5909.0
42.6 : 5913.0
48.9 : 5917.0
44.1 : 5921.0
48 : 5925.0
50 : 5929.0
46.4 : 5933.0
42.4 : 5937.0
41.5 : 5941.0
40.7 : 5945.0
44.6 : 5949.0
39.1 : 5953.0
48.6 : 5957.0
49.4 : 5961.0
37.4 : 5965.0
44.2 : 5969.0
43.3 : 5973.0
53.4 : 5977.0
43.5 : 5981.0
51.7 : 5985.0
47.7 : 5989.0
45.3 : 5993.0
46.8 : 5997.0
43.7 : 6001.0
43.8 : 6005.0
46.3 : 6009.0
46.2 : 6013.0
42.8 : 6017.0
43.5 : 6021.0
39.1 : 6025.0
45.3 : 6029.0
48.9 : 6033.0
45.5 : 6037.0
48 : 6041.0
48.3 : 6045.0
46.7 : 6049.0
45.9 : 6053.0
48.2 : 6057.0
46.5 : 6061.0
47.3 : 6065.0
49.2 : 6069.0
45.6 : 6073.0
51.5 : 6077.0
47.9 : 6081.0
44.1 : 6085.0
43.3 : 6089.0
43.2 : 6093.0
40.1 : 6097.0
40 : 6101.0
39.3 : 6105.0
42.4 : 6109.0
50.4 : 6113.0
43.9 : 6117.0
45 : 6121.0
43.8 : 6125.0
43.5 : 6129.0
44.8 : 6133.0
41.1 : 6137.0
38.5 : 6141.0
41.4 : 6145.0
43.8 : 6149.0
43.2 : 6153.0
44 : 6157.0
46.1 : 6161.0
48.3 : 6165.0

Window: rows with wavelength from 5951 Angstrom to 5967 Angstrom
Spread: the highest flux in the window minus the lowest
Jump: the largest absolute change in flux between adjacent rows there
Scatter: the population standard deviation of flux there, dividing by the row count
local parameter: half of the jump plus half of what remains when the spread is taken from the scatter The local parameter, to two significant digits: 2.7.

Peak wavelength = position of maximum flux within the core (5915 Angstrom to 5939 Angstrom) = 5929.0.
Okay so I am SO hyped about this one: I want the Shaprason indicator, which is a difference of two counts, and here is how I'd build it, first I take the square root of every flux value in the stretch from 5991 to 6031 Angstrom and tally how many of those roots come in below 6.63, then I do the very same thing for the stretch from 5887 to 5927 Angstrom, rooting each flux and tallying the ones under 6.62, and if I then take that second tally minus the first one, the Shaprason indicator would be -2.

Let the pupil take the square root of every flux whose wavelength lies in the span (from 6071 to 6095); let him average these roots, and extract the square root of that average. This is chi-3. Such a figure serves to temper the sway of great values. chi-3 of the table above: 2.60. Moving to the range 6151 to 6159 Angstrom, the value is 2.57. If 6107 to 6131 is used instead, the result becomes 2.59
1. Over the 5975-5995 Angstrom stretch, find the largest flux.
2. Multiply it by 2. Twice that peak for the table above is 107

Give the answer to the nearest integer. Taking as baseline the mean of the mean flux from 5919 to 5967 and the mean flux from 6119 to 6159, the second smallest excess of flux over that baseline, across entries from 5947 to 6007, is -5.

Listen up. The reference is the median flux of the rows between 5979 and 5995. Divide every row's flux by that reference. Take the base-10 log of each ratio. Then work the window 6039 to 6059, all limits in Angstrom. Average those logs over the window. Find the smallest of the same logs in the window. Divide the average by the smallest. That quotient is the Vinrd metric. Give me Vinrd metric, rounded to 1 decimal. -1.5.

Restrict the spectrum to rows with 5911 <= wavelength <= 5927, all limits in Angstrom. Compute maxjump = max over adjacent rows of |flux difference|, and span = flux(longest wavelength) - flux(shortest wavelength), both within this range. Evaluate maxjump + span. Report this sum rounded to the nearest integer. 12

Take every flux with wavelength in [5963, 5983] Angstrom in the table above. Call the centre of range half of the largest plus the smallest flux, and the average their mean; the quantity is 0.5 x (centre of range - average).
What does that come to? 0.52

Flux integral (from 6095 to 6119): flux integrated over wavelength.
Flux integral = 1024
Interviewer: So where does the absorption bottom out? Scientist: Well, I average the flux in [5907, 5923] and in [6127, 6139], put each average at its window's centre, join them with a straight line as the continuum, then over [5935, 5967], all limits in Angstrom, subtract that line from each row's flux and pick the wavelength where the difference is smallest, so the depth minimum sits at 5965.0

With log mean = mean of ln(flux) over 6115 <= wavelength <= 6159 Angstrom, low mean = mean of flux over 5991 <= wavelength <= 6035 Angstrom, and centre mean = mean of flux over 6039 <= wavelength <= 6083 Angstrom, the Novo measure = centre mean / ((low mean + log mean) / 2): 1.97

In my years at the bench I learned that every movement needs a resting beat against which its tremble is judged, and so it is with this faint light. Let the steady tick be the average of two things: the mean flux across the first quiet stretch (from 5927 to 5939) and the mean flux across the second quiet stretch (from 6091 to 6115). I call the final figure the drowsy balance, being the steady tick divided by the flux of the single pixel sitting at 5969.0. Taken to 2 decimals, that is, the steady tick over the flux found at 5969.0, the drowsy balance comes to 1.00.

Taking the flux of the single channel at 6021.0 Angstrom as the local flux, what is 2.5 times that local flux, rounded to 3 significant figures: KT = 109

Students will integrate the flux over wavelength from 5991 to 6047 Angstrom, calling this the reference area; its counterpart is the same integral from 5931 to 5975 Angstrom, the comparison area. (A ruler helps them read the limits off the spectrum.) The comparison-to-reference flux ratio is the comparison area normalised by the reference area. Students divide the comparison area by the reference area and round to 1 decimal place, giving 0.8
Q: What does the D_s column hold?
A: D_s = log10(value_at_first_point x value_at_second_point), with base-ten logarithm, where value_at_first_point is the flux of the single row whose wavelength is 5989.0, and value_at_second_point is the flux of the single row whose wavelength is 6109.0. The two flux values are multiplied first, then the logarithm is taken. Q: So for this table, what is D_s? 3.31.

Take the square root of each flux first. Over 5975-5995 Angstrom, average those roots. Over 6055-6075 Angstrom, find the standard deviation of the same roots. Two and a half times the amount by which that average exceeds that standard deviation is 17.1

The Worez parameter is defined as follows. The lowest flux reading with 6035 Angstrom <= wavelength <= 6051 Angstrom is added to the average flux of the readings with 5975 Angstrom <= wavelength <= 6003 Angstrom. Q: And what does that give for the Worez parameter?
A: 93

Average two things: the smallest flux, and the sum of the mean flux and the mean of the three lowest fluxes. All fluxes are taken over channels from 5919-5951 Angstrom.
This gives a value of 63.5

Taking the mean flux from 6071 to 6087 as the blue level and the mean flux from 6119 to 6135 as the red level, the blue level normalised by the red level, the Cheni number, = 1.07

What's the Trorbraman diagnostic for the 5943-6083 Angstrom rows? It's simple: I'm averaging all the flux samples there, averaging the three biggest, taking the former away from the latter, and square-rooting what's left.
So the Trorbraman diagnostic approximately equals 2.51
